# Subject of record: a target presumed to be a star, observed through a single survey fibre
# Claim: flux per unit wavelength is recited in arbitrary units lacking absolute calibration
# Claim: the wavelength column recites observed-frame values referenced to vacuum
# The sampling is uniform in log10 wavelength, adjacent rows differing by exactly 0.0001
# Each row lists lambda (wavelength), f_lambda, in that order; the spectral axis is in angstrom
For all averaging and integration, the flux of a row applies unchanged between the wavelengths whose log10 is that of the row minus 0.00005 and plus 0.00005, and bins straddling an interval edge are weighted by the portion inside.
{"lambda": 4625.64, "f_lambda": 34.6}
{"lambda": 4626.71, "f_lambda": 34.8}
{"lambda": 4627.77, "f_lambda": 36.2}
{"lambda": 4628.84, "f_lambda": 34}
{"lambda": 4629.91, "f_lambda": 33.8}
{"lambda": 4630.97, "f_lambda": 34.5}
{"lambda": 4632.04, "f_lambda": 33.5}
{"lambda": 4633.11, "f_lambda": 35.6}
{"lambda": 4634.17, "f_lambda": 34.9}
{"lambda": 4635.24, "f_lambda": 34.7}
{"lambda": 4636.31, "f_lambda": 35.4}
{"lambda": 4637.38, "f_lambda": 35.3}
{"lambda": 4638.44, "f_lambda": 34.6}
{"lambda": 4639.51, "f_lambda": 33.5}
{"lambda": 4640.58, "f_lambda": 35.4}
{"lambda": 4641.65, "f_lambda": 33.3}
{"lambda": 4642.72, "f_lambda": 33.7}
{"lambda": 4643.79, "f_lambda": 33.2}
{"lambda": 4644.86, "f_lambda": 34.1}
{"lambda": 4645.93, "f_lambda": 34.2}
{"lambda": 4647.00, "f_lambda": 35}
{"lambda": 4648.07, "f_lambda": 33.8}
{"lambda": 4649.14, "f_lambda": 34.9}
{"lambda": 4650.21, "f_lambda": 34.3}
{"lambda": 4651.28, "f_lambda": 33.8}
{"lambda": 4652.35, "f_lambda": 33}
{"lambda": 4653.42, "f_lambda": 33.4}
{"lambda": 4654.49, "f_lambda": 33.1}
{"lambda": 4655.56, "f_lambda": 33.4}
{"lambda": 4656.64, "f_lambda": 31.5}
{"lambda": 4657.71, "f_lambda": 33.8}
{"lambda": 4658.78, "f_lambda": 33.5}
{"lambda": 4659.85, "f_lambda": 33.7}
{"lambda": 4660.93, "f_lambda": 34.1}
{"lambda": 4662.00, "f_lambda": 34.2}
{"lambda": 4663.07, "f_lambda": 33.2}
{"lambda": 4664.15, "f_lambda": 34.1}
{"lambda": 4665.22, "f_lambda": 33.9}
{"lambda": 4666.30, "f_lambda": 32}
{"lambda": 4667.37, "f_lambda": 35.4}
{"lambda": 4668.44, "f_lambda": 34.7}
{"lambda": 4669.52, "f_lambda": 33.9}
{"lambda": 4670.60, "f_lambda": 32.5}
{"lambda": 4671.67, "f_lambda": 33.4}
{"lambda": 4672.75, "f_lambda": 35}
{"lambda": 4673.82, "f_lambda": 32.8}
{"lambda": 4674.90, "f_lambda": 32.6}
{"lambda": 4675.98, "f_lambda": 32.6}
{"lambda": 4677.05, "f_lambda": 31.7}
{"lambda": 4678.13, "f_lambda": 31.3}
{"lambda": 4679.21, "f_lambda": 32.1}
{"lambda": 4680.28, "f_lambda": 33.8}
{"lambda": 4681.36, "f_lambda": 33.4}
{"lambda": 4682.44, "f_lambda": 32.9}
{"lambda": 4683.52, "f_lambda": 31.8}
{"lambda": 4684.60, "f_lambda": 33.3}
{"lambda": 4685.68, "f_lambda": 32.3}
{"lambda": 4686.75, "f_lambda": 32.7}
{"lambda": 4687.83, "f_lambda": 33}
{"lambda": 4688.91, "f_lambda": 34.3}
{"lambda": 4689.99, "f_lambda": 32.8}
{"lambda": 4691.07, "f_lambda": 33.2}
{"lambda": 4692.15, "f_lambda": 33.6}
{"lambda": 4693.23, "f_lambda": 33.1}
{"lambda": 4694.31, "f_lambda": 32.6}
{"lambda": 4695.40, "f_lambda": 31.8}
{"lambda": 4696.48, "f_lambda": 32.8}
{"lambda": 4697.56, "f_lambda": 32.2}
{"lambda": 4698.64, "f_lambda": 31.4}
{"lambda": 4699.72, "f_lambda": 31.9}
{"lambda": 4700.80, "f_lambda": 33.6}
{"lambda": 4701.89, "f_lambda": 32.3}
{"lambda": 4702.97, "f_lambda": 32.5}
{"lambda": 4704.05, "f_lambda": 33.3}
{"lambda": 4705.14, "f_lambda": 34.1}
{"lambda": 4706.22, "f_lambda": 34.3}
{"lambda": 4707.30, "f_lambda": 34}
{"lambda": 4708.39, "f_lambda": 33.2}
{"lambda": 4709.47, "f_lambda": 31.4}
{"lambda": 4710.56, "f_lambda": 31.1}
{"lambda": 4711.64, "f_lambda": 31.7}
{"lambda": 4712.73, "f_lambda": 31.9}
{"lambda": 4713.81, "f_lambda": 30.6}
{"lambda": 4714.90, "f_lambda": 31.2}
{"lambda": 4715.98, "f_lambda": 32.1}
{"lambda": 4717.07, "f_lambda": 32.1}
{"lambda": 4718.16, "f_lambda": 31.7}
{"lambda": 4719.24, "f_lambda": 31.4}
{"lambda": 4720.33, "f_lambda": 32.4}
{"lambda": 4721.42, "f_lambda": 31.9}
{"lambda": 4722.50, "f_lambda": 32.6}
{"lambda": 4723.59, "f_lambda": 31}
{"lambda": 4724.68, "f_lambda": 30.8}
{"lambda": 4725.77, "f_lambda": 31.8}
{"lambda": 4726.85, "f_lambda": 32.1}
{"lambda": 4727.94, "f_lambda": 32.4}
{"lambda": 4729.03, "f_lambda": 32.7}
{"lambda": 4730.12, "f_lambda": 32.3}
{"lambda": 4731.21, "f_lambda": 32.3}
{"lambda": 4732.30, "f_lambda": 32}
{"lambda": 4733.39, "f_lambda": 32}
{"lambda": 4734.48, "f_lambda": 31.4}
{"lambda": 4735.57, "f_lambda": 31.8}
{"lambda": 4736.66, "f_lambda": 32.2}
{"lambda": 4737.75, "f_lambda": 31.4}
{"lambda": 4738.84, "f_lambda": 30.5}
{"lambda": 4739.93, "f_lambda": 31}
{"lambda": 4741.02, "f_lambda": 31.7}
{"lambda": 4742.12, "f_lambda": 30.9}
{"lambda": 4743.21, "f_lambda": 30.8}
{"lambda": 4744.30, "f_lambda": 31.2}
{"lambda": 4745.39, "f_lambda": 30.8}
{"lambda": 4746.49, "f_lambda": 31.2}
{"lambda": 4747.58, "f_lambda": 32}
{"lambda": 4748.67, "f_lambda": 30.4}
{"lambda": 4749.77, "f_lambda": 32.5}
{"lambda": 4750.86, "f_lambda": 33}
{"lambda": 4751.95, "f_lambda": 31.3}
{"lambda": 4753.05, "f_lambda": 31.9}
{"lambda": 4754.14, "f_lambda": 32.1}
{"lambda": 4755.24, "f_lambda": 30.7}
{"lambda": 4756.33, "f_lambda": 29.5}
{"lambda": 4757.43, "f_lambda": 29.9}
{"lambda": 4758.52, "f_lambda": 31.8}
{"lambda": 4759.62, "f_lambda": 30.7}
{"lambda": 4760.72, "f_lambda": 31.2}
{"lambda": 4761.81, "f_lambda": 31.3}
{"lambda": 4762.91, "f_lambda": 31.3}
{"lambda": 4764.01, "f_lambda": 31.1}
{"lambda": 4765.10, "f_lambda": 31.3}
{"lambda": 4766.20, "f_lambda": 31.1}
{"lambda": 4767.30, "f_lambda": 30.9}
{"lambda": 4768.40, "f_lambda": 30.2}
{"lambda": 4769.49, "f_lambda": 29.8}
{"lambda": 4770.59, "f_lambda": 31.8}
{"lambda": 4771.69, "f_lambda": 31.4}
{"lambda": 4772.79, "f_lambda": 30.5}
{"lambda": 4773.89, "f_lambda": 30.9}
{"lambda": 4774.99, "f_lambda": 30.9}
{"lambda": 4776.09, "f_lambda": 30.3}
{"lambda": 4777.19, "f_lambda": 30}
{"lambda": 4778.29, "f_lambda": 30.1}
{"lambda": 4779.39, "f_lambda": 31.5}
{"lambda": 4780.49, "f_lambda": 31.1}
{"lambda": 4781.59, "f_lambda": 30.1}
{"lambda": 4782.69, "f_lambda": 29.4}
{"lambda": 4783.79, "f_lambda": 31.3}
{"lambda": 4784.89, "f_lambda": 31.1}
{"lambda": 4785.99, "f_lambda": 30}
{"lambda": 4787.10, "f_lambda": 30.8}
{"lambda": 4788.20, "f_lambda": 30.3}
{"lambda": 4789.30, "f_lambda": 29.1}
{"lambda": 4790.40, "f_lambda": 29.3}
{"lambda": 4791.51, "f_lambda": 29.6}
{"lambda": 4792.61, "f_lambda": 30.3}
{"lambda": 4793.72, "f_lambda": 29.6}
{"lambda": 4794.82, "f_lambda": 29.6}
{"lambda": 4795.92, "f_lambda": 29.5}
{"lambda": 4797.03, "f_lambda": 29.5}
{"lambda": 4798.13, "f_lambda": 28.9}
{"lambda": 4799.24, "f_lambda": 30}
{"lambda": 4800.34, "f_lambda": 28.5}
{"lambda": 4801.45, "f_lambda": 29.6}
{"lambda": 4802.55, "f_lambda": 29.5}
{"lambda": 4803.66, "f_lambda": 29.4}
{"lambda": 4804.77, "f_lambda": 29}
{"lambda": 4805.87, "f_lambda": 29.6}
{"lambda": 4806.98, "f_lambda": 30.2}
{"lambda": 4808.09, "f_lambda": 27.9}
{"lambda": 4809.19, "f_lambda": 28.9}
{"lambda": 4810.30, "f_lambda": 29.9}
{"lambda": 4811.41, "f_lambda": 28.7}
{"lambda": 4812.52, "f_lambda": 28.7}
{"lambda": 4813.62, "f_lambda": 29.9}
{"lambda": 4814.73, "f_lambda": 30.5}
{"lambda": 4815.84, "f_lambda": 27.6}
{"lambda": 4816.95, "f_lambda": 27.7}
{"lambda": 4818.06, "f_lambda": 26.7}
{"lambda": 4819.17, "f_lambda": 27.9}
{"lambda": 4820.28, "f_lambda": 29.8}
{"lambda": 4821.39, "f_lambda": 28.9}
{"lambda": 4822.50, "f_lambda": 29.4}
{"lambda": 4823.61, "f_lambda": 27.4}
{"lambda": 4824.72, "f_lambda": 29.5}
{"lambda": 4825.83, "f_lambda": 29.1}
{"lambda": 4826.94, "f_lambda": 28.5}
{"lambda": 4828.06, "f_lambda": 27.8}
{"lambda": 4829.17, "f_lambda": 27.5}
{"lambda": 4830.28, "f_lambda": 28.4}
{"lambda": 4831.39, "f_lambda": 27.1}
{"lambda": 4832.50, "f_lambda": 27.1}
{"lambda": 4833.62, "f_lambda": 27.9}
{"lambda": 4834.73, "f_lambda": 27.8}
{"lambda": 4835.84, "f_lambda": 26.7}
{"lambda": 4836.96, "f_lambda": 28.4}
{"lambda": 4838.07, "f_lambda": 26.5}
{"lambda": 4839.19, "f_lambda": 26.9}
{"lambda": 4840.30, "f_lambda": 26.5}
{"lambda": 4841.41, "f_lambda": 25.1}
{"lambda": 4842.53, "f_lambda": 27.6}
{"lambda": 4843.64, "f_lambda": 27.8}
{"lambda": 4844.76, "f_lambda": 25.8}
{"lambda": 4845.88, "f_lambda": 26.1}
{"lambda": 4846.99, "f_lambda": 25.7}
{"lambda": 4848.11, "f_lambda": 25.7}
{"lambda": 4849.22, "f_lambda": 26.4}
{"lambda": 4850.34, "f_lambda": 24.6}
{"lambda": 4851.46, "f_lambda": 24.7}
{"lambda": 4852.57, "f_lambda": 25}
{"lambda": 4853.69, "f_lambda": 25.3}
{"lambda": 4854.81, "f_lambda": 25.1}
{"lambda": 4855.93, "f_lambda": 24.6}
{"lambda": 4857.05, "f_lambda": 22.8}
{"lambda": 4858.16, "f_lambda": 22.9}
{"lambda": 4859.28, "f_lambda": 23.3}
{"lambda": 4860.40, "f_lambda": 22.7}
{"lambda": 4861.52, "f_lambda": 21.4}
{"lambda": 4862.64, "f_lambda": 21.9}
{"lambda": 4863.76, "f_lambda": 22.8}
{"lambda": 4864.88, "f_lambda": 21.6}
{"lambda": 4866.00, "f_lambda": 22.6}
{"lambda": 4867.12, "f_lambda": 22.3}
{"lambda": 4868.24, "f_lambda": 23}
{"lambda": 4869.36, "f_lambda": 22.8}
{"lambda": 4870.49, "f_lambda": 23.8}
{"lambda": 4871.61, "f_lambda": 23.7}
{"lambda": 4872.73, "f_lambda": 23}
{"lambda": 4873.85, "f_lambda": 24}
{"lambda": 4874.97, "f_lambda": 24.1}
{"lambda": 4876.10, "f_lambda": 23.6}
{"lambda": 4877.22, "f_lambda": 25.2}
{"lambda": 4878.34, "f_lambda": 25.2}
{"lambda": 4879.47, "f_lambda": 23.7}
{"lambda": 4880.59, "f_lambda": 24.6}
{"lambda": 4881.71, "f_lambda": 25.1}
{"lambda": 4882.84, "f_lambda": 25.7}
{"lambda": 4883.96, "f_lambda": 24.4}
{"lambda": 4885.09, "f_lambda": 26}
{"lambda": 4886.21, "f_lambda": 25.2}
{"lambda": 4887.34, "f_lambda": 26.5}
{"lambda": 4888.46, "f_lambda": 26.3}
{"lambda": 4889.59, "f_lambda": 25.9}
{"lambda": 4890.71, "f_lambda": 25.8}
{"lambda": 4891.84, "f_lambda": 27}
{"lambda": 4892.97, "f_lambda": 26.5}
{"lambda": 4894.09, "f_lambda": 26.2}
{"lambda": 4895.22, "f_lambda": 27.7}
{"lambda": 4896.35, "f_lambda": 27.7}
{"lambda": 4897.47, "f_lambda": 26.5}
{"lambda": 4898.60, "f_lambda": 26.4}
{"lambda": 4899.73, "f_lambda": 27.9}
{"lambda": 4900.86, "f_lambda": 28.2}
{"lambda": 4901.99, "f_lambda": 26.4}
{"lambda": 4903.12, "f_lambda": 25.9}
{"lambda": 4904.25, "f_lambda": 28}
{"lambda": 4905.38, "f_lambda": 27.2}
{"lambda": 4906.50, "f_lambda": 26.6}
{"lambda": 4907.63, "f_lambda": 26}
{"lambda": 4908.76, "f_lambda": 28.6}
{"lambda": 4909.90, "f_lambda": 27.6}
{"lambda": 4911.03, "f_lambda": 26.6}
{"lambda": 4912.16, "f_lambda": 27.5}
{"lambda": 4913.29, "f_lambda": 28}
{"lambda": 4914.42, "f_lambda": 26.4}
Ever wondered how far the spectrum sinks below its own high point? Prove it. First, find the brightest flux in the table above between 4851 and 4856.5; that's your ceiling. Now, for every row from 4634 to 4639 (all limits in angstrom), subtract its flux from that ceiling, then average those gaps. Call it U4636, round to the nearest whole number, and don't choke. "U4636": -10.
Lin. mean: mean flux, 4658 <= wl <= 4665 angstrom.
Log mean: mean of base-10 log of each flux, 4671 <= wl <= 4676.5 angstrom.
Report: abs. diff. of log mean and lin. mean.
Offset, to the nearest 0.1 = 32.3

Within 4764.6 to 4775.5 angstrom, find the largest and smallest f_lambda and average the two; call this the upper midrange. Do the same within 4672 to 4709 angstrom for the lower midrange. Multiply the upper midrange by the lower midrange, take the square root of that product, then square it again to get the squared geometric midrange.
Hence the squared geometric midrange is 1021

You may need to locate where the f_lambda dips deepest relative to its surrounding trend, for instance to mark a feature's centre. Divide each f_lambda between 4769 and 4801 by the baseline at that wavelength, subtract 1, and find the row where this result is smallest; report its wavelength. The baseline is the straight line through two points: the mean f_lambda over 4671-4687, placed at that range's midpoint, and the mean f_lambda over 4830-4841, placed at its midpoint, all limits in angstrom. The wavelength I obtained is 4800.34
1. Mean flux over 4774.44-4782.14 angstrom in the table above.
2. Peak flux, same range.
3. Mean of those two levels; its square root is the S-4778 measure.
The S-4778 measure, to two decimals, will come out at 5.57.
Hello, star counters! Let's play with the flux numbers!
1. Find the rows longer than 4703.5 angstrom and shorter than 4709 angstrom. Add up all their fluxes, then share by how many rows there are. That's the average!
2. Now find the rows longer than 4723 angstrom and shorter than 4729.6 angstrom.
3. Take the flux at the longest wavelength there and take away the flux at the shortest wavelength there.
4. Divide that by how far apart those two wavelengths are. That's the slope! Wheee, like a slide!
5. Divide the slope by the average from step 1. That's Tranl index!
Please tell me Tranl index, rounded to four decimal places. 0.0093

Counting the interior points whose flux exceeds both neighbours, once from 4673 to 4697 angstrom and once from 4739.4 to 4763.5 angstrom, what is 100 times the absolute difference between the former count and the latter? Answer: 200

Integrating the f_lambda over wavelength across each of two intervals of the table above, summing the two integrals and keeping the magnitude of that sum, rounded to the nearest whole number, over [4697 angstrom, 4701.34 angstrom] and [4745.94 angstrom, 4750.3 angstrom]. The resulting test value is 278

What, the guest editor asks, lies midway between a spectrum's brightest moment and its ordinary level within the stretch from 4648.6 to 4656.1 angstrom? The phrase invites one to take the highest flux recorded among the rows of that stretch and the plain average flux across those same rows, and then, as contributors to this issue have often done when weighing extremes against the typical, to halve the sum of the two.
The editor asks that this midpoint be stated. 34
